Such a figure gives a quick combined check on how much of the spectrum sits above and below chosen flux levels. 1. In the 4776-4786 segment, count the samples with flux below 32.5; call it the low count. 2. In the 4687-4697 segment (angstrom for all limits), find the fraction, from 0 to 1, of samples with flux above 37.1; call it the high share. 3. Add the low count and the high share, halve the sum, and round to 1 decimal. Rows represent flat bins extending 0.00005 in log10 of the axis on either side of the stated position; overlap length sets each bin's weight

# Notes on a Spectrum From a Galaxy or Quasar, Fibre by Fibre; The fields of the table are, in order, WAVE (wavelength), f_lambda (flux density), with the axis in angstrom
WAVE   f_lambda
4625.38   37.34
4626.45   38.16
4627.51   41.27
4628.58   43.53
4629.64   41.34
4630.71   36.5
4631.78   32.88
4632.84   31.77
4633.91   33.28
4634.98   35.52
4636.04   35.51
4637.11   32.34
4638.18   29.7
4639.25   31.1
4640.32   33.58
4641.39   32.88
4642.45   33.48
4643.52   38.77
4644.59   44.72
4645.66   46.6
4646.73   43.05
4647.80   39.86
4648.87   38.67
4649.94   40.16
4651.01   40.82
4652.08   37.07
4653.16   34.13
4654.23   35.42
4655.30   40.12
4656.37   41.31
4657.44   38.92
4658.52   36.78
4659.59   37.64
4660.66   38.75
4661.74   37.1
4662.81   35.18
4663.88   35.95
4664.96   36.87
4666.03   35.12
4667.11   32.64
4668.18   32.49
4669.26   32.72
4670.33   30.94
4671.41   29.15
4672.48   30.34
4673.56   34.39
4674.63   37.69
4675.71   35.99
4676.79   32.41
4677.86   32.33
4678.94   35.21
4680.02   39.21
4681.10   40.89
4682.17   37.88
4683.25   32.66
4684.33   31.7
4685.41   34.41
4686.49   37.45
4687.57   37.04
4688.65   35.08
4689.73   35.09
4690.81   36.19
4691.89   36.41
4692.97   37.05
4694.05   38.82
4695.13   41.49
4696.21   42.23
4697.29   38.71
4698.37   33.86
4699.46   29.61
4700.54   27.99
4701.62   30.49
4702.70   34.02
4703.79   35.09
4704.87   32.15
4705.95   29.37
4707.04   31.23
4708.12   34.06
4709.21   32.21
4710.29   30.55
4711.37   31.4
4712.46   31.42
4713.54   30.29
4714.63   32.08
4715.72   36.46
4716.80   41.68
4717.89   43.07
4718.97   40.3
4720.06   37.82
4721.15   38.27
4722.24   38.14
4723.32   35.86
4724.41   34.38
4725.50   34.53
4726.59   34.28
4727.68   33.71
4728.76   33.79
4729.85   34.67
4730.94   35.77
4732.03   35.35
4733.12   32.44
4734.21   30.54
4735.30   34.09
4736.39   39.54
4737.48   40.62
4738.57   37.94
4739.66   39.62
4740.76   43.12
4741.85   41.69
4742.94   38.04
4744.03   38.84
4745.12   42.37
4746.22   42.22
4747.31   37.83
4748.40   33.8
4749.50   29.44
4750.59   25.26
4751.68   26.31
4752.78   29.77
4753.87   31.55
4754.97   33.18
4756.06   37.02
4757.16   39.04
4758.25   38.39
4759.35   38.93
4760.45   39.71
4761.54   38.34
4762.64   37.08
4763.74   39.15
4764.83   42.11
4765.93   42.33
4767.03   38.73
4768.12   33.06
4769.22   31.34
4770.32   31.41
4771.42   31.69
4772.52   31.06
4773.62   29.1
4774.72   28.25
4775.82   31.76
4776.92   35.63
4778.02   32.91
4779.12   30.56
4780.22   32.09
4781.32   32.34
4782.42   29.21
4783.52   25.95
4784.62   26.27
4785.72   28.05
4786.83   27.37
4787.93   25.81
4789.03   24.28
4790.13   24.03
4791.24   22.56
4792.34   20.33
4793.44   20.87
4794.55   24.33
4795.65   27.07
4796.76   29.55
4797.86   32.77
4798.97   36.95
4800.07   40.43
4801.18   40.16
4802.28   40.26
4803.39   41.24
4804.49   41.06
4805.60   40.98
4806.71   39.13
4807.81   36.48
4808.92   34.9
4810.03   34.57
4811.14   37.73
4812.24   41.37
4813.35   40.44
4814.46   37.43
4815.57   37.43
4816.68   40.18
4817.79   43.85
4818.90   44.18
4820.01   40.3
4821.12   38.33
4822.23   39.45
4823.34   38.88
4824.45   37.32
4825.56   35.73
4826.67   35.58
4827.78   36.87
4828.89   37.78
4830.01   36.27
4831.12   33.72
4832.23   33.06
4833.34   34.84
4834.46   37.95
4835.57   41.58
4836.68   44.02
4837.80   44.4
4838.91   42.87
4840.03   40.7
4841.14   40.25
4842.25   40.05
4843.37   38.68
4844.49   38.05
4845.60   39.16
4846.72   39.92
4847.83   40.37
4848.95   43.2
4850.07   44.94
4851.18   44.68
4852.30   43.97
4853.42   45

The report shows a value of 3.7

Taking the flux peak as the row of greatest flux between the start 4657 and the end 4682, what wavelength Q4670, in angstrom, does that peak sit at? 4681.10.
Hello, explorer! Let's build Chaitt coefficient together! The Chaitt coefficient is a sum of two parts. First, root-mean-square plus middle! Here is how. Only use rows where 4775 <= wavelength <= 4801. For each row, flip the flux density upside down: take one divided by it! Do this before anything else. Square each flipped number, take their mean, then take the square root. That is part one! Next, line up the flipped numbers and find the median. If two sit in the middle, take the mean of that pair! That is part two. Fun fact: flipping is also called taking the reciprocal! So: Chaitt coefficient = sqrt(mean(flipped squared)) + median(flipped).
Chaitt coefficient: 0.0721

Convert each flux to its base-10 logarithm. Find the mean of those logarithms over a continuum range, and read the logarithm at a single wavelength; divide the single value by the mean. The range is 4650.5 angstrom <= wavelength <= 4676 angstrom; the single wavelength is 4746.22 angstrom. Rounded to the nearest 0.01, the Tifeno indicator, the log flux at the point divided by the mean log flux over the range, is 1.05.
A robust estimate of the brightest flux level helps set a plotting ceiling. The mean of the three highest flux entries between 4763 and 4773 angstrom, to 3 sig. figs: 41.2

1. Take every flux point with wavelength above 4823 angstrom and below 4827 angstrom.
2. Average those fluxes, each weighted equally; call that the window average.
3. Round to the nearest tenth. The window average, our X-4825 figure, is 36.9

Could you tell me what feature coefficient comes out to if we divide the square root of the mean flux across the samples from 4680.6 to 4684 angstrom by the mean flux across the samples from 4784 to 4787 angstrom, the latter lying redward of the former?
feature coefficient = 0.224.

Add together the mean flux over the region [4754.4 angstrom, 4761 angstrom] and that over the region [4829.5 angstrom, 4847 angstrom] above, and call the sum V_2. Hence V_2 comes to 76.8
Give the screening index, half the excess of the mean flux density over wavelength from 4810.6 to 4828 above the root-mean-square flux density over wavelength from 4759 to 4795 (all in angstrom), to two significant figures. 3.7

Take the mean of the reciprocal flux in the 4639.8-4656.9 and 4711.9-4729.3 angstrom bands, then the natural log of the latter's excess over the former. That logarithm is -6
